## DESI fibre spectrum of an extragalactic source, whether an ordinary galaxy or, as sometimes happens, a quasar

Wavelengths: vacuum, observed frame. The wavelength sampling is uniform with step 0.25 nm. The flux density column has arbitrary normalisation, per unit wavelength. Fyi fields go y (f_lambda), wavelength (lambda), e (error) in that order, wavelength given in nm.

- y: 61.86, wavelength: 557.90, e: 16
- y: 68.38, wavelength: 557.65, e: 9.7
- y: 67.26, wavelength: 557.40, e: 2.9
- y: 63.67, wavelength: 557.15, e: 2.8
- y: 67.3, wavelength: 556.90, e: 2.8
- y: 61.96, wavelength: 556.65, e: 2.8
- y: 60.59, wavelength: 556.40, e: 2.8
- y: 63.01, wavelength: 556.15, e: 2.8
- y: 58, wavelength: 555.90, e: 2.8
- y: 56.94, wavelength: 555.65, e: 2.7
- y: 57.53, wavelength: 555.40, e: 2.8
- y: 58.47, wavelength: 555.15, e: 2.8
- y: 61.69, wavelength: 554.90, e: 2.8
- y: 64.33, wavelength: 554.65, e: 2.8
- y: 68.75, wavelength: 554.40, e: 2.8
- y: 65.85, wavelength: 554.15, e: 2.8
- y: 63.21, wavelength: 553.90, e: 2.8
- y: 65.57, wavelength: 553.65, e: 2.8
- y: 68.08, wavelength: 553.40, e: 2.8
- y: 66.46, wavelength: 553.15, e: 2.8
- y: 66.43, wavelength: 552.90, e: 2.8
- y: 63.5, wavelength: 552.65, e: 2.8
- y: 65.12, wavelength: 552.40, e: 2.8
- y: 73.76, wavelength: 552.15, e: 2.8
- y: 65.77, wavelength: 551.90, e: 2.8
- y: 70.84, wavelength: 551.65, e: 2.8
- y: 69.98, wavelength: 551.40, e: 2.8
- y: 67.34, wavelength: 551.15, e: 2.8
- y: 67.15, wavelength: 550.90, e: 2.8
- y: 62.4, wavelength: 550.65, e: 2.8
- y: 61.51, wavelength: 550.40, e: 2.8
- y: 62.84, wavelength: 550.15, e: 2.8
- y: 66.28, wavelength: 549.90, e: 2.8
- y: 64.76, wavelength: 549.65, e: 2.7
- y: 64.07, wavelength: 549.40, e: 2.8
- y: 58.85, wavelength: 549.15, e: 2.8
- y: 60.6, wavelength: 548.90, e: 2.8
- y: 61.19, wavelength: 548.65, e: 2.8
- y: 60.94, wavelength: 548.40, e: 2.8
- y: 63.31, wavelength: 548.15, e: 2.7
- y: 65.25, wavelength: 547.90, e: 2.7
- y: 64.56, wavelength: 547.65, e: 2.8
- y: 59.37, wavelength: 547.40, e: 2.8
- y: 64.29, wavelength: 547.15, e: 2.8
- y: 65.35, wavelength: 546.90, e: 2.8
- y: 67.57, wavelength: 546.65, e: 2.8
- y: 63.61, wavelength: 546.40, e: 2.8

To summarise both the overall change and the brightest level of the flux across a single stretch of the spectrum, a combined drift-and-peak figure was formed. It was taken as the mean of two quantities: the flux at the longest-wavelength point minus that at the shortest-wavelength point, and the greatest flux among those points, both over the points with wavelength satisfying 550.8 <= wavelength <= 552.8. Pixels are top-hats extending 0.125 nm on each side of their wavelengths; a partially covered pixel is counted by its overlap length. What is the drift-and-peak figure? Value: 35.1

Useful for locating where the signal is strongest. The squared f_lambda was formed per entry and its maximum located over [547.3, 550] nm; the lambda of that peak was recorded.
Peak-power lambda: 549.90 nm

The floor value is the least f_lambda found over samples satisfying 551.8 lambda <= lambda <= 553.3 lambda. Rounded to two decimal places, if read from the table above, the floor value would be 63.50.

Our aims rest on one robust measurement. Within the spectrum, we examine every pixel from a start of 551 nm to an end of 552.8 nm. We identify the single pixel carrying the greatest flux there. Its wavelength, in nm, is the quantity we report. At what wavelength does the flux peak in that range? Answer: 552.15 nm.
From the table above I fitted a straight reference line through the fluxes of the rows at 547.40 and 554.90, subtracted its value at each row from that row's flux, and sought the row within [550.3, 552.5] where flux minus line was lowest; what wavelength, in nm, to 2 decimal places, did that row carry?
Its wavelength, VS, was 550.40 nm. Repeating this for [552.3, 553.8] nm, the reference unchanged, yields 552.65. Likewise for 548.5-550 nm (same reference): 549.15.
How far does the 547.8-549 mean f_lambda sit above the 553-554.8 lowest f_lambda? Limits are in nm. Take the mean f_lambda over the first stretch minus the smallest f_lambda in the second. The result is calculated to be -1.0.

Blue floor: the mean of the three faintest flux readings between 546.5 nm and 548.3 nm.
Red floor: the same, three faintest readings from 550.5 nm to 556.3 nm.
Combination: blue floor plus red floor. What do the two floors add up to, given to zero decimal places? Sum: 120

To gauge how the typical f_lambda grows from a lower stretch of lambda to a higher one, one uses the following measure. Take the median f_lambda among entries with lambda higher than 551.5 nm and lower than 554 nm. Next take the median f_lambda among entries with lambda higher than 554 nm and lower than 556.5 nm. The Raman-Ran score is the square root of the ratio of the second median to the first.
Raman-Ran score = 0.962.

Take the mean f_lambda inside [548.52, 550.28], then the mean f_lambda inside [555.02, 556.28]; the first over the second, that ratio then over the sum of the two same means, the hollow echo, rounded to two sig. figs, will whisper 0.0088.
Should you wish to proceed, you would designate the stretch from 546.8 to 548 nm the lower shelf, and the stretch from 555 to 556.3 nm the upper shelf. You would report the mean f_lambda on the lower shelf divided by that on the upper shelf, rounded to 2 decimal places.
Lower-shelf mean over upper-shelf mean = 1.08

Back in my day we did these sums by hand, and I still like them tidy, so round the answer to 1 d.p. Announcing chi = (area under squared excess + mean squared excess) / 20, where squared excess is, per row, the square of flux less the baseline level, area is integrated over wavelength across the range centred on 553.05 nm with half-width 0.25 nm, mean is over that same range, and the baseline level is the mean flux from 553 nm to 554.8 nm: 0.0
